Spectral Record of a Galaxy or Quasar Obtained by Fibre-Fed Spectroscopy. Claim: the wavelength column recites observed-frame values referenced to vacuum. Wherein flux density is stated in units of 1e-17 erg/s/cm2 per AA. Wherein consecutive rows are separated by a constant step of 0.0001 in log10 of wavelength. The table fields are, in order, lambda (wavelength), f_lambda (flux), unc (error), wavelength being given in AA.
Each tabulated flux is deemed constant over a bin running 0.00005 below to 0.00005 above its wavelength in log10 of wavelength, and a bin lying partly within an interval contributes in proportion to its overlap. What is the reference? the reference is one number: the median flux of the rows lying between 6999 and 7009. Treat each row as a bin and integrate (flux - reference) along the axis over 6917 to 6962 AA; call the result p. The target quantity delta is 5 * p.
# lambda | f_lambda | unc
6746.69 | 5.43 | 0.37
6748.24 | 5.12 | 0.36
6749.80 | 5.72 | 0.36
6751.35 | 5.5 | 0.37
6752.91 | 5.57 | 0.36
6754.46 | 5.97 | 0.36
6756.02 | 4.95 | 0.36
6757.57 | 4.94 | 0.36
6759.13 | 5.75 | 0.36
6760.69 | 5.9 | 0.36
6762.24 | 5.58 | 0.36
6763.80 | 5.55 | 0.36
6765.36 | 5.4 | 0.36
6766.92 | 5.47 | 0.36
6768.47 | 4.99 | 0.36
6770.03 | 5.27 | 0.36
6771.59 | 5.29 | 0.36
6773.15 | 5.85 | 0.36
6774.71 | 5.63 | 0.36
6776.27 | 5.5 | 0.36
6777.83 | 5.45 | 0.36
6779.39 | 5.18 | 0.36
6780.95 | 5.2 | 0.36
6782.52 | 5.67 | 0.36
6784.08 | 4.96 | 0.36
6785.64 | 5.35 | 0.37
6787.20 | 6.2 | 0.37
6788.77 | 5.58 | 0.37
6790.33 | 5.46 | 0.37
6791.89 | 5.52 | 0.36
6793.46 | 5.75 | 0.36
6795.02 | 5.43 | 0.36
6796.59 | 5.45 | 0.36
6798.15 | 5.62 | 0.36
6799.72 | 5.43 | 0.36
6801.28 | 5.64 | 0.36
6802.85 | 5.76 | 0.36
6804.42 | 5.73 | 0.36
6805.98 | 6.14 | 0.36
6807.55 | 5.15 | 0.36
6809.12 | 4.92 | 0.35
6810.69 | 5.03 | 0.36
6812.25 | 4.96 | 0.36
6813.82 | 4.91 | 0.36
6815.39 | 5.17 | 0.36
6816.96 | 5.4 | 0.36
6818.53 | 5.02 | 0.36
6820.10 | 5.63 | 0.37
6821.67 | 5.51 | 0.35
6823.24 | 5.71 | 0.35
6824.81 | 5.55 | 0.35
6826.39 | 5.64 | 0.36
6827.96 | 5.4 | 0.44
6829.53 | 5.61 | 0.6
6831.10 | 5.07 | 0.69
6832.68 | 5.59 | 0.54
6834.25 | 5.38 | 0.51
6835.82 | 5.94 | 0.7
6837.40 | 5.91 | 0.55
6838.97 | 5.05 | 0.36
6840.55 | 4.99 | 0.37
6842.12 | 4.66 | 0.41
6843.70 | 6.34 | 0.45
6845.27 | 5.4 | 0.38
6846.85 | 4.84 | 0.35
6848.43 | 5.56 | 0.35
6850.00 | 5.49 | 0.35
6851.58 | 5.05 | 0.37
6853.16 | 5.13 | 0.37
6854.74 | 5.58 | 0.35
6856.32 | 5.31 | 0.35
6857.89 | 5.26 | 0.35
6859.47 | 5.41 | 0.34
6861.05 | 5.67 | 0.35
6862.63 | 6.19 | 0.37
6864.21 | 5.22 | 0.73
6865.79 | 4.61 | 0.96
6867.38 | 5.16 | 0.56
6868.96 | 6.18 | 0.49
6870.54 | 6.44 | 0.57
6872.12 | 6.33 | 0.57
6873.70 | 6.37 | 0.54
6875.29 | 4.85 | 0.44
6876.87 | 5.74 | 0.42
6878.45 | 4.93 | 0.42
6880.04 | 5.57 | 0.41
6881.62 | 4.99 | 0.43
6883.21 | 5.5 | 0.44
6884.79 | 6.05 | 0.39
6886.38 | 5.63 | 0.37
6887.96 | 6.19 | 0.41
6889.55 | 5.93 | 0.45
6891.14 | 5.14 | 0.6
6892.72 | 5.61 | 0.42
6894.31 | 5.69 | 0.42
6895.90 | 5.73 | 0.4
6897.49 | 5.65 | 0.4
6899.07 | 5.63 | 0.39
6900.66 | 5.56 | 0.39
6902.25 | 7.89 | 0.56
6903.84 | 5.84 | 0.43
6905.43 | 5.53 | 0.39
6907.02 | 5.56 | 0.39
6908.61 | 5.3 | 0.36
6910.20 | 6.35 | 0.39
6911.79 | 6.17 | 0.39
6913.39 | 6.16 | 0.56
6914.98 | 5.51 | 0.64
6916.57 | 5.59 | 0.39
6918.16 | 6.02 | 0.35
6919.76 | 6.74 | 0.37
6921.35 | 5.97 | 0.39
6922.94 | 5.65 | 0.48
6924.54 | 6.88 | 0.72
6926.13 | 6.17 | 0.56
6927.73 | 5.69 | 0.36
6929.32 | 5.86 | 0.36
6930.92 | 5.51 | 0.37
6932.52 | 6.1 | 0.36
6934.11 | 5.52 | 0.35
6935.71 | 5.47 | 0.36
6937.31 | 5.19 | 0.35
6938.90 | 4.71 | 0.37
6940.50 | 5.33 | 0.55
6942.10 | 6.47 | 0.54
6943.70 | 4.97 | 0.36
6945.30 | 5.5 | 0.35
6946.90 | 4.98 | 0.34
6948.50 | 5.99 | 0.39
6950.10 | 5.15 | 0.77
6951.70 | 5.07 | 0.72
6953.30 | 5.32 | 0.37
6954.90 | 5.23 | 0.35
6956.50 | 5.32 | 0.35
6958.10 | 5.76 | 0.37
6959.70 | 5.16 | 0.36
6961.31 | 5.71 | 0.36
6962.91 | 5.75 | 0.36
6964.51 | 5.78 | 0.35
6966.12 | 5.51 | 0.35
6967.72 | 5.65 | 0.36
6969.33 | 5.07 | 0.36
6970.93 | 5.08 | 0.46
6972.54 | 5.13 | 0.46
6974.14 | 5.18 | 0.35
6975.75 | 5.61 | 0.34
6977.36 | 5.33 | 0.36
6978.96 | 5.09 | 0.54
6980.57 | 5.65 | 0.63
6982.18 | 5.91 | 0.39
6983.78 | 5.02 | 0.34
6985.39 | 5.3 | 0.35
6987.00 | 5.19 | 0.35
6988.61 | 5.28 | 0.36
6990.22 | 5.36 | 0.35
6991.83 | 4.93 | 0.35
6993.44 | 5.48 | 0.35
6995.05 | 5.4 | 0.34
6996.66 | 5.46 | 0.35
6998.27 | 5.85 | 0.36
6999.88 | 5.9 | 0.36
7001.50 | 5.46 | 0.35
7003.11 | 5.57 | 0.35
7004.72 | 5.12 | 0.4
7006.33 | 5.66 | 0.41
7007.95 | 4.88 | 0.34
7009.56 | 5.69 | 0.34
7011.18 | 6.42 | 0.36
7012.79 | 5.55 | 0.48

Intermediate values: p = 5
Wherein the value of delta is 24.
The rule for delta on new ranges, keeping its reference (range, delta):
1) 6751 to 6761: -1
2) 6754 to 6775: -6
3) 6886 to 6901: 12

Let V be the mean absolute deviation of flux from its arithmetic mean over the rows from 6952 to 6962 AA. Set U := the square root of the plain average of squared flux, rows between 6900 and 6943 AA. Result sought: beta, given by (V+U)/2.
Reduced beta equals 3.06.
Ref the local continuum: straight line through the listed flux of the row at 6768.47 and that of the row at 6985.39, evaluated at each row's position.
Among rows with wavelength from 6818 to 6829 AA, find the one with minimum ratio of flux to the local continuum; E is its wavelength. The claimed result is 6818.53 AA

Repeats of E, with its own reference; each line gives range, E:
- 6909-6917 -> 6914.98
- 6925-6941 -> 6938.90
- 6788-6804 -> 6799.72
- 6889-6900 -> 6891.14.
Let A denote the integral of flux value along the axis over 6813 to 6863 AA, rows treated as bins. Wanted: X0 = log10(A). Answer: 2.4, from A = 271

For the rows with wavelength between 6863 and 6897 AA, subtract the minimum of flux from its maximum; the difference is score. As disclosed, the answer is 1.8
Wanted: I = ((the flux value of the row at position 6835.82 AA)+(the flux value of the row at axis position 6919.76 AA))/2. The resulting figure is 6.34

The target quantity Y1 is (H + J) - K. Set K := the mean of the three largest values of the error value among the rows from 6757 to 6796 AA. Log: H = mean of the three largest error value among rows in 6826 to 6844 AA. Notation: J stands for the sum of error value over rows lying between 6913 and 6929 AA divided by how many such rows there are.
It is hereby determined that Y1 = 0.78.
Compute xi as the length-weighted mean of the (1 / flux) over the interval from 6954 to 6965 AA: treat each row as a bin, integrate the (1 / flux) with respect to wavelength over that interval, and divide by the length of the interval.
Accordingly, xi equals 0.182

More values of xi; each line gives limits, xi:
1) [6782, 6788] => 0.182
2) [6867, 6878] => 0.173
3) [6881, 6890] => 0.176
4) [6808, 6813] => 0.201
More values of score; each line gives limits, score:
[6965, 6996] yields 1.0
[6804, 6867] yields 1.7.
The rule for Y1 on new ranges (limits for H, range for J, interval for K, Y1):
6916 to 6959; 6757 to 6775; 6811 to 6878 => 0.30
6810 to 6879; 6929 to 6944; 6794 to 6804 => 0.83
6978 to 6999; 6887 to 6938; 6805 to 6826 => 0.59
